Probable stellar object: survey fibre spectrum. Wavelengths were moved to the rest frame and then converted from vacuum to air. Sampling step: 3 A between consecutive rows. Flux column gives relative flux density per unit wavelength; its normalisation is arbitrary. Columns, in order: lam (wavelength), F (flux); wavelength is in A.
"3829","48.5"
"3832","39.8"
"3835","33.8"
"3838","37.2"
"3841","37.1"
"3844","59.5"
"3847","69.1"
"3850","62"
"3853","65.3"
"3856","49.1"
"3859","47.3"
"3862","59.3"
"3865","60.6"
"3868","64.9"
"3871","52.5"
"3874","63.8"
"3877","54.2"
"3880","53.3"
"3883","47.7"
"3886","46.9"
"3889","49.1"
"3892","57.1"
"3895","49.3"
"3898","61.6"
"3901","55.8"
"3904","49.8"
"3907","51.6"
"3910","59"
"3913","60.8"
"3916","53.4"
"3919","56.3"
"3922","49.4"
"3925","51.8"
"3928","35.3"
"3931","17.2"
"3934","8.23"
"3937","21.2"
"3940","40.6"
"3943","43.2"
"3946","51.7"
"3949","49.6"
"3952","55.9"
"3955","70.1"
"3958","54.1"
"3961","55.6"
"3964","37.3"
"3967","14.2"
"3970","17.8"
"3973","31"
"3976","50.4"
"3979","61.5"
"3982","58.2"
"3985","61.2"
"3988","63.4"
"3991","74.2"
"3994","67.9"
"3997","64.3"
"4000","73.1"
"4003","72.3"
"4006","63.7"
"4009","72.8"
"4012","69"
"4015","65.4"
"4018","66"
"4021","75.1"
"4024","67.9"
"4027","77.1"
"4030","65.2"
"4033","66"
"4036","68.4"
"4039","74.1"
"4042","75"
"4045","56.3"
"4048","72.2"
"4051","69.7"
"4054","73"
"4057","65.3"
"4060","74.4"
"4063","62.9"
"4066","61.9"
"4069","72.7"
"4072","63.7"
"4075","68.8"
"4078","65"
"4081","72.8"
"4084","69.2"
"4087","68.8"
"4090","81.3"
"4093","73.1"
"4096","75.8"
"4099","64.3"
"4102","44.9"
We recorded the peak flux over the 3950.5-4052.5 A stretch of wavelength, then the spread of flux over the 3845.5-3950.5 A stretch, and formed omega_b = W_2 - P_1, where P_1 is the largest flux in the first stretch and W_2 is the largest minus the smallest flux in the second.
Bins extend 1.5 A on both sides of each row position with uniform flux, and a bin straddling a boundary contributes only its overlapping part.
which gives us -16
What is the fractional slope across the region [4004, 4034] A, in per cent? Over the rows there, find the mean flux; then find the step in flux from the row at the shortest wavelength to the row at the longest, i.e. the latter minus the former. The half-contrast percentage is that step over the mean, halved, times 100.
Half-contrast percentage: 2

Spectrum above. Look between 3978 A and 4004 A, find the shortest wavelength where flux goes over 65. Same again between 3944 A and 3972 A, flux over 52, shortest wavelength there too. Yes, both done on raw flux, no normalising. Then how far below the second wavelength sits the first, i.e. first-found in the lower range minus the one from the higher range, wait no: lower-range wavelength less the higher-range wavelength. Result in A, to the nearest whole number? -39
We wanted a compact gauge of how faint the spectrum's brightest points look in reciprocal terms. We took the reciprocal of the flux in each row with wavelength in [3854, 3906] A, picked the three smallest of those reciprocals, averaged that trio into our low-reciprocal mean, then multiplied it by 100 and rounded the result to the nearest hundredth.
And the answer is 1.58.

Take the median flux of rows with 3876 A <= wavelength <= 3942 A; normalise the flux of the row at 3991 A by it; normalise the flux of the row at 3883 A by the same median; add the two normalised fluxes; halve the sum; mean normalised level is 1.20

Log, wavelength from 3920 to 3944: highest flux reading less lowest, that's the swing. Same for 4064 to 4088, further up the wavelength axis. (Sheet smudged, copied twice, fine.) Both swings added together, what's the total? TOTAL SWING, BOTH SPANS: 54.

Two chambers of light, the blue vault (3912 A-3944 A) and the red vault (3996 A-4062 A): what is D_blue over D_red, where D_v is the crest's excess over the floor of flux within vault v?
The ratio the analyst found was 2.5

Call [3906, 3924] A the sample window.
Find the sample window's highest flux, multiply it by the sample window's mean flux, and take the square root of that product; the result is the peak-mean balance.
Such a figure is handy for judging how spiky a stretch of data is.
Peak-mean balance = 58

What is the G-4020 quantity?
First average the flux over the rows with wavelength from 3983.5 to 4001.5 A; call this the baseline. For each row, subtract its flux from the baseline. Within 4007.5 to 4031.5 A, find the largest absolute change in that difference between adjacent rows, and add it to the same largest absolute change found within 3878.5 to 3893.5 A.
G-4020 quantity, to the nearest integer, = 20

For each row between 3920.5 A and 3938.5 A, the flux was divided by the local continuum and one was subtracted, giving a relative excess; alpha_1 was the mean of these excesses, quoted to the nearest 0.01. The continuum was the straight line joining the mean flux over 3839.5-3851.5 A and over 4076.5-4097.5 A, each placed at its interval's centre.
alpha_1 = -0.51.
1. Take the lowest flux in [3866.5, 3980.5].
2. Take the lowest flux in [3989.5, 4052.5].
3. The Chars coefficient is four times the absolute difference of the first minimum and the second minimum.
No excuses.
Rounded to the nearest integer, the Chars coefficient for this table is 192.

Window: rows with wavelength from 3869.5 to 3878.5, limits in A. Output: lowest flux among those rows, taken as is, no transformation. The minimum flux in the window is 52.5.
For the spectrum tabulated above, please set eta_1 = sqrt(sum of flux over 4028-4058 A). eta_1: 26.2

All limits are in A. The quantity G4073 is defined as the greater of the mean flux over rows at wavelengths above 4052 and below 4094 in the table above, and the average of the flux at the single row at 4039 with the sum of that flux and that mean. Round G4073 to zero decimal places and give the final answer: 109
